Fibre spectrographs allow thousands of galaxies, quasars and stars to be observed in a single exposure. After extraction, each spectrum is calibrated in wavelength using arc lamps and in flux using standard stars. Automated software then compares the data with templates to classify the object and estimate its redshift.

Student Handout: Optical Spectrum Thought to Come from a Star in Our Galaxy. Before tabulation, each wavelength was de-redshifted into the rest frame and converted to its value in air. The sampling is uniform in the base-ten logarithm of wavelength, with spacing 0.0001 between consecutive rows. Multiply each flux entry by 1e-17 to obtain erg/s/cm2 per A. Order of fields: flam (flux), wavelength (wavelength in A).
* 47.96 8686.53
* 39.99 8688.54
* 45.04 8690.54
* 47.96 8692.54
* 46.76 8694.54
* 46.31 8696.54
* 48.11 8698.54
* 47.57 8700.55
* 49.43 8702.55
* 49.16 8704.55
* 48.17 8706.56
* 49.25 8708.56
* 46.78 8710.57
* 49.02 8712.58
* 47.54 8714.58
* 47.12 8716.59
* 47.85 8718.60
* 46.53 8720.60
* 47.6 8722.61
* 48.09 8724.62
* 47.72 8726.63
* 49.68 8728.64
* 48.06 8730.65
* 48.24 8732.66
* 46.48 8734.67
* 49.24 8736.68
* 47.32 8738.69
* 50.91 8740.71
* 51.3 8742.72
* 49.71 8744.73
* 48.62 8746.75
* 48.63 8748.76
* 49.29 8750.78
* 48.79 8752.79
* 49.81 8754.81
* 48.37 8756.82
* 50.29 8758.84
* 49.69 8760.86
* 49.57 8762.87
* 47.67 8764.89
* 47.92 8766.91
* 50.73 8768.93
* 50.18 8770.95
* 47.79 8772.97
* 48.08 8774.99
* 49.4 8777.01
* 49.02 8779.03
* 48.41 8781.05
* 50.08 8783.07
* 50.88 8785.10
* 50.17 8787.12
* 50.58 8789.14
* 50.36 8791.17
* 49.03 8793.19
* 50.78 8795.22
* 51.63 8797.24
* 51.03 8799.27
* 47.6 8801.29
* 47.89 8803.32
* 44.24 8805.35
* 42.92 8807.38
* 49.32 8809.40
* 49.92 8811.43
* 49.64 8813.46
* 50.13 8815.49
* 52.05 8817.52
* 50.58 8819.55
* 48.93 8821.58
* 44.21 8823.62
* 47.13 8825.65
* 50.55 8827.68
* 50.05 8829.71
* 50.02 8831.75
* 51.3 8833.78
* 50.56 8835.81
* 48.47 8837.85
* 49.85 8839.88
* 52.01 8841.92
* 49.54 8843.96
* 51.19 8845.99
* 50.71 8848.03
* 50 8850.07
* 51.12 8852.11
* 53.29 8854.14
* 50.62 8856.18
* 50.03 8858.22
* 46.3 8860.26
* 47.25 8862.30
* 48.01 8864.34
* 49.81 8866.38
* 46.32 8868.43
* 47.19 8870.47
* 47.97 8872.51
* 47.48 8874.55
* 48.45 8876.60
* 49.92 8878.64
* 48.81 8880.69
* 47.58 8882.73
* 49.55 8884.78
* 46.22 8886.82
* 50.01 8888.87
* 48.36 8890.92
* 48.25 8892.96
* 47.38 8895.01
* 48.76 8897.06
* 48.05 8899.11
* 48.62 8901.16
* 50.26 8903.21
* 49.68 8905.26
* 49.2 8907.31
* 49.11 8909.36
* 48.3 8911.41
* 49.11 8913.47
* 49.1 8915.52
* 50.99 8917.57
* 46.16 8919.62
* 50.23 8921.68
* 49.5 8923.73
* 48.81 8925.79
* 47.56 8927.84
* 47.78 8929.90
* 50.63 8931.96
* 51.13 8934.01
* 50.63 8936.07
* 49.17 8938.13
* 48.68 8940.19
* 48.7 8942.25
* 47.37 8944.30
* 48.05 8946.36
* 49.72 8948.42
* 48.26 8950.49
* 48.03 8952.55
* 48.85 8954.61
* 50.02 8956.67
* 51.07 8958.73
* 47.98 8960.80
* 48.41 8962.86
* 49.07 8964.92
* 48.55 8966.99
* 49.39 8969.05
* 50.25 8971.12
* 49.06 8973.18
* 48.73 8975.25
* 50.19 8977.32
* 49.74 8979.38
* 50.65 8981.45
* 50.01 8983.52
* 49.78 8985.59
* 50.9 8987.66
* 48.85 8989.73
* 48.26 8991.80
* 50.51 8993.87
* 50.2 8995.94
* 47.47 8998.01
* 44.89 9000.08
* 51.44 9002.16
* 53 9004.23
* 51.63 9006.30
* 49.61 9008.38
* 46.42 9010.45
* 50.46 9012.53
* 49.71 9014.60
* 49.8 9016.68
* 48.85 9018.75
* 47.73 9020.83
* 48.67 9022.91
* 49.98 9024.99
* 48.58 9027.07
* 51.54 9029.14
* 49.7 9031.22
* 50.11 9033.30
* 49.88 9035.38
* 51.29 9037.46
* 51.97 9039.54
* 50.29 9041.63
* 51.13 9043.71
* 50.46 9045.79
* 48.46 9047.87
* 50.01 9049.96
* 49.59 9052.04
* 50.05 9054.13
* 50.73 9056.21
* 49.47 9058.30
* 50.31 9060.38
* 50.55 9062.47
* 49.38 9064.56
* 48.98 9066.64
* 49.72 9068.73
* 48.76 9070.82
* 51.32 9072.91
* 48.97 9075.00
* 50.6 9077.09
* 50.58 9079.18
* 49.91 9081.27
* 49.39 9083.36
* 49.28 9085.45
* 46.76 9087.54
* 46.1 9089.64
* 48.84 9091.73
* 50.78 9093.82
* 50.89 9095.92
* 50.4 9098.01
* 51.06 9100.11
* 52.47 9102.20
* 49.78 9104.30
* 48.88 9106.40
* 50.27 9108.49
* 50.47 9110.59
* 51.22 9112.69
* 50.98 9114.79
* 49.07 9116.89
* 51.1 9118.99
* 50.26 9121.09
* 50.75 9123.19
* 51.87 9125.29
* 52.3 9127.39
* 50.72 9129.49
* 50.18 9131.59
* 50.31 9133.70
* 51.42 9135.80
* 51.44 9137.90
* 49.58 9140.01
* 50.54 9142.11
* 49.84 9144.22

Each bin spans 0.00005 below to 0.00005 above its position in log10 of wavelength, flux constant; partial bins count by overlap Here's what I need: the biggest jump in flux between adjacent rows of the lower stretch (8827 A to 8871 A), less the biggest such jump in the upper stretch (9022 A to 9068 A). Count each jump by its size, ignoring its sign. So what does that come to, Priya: 0.77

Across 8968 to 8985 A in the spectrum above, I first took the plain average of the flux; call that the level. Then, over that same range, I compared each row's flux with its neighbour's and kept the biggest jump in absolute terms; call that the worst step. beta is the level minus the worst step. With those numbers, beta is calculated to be 48.3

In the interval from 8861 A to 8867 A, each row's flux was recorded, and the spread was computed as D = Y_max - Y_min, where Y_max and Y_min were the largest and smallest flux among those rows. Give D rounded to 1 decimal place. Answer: 2.6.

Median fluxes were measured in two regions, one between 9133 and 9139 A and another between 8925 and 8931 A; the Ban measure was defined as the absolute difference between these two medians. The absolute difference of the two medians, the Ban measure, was 3.64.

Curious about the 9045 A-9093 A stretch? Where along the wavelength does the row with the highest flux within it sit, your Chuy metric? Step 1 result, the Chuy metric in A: 9072.91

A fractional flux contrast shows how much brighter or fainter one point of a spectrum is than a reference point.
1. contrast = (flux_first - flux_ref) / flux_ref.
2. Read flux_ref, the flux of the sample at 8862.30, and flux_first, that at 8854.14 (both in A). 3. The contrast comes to 0.13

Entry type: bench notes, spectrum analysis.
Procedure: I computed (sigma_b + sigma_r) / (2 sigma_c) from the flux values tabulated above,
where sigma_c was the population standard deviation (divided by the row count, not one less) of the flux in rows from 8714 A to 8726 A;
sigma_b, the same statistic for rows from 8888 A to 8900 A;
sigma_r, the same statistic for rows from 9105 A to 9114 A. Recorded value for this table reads 1.6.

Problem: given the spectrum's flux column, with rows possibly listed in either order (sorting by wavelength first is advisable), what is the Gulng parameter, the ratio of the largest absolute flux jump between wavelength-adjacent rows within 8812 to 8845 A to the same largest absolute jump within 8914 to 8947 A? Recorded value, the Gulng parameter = 1.0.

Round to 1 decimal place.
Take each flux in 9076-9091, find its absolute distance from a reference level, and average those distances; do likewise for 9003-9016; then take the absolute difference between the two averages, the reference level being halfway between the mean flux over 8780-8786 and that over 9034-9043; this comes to 0.0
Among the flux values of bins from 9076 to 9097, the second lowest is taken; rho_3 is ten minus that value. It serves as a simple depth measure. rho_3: -36.8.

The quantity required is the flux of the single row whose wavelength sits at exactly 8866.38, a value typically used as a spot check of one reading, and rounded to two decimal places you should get 49.81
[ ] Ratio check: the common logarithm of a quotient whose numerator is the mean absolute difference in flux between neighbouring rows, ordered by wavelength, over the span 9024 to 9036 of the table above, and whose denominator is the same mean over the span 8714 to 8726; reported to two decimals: 0.23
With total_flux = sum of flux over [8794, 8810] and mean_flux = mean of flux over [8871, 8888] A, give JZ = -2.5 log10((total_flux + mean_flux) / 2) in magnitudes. -5.84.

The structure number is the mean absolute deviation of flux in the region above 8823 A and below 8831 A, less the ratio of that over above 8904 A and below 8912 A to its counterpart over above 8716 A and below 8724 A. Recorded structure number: 1.5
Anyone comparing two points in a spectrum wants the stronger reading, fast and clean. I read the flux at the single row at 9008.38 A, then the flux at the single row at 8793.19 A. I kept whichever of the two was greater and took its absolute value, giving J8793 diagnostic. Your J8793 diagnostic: 49.6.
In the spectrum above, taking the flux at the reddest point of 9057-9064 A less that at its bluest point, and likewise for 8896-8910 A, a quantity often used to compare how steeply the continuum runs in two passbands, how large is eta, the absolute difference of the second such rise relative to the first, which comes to 0.73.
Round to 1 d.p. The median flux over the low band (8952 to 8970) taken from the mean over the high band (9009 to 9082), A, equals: 1.0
